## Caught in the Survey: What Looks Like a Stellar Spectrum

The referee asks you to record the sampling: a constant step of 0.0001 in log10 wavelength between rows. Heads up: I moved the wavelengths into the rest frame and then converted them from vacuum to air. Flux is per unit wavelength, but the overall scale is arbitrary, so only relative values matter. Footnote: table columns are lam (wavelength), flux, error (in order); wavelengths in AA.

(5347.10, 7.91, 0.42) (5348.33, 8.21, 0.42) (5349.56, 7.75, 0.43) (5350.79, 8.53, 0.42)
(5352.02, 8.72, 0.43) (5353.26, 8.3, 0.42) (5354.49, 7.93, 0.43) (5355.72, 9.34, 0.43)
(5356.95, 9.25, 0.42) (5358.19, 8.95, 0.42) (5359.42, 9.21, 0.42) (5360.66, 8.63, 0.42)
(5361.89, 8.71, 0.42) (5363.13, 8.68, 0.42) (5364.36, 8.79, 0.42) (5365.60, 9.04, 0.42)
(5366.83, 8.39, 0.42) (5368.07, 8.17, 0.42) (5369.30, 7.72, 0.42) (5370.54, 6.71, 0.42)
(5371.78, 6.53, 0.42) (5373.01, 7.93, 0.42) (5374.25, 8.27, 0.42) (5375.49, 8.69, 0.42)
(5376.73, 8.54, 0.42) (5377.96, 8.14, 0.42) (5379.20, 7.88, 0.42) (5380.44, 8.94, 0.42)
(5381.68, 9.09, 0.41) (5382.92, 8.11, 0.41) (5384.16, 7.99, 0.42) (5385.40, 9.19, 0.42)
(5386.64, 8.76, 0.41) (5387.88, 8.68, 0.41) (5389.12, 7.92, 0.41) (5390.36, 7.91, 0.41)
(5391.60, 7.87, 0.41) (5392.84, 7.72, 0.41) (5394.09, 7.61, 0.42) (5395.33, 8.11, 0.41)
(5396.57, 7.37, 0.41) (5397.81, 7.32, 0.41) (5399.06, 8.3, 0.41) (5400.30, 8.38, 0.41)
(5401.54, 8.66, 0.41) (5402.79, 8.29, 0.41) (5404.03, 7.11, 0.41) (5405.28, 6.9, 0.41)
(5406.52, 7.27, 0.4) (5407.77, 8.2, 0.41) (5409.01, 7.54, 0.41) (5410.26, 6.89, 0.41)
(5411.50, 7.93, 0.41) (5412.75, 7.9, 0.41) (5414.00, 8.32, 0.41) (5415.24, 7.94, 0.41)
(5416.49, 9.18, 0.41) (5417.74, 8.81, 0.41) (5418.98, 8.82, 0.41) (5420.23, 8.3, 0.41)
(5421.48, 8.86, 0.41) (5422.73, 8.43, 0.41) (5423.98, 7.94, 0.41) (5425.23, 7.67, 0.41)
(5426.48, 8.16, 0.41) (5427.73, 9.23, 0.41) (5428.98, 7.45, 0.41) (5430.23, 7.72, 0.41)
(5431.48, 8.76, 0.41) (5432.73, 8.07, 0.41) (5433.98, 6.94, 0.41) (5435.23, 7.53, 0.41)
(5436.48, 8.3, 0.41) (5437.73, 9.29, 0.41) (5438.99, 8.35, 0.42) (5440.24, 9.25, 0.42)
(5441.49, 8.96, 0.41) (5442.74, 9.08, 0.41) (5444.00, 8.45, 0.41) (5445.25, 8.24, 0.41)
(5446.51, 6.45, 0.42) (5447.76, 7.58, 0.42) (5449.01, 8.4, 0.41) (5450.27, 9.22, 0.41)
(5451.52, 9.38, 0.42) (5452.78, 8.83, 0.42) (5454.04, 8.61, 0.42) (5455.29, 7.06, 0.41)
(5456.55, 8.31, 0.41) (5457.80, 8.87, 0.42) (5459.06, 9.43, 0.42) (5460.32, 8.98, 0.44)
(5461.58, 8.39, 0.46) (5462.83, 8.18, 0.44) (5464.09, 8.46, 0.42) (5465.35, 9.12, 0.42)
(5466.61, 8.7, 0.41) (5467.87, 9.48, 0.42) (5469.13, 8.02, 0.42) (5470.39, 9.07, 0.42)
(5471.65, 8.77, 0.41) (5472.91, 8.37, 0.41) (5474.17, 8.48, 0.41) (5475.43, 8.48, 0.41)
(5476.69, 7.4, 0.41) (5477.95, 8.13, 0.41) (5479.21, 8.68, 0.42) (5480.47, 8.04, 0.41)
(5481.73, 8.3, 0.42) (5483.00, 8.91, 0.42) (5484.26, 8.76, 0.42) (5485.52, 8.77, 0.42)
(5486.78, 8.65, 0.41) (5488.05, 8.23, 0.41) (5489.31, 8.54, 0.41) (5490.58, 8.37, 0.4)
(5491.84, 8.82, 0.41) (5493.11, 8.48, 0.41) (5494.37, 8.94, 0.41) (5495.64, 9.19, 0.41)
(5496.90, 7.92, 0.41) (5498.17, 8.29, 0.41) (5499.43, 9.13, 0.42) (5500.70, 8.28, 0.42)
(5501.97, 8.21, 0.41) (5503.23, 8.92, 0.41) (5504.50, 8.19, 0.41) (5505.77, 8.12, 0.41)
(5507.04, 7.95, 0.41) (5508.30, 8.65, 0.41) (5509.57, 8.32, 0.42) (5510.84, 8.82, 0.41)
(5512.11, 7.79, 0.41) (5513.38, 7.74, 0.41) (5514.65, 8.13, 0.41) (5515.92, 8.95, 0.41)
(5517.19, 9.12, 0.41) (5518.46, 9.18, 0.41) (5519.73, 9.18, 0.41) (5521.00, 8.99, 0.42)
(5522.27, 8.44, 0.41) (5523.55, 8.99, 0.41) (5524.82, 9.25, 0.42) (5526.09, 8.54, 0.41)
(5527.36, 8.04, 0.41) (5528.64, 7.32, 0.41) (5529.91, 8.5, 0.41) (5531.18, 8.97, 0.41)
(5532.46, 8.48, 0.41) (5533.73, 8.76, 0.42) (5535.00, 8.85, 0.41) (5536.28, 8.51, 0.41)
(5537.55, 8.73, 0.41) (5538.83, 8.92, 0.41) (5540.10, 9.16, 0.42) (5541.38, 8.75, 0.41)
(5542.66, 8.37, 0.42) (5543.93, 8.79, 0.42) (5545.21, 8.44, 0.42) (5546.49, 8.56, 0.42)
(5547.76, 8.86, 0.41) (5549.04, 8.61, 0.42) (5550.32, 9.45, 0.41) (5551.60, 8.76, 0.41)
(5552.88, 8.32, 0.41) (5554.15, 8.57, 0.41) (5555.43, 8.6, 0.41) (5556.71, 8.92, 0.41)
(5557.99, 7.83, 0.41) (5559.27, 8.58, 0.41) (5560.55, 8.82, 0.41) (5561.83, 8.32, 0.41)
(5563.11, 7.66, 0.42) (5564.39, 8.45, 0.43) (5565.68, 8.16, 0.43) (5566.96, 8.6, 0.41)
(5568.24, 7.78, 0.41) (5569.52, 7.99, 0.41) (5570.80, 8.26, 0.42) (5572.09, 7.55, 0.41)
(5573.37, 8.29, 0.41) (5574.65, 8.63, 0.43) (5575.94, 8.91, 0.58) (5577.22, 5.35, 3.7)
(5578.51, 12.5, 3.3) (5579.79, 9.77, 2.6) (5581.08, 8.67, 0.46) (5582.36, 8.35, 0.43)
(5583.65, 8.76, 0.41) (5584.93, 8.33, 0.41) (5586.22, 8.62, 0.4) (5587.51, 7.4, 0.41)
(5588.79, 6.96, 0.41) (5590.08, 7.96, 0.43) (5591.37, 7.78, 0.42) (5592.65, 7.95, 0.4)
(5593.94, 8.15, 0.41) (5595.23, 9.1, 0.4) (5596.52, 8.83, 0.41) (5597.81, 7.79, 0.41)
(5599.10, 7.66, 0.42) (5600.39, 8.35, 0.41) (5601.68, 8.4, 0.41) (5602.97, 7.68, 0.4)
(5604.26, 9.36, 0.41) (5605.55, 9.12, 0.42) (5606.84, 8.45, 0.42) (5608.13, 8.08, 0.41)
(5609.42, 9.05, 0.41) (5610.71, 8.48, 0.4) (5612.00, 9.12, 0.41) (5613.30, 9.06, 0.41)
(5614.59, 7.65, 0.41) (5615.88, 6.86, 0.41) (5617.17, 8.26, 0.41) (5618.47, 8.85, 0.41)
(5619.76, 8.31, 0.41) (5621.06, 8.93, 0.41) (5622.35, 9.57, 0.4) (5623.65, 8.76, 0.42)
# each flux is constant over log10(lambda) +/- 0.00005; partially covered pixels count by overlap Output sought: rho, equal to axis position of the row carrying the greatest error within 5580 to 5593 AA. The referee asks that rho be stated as 5581.08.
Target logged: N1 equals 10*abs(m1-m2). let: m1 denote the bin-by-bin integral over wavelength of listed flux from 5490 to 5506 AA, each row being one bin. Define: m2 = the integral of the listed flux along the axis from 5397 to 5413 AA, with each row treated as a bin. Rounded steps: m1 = 137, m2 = 124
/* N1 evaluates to 129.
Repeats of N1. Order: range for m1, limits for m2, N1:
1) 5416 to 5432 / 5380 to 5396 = 18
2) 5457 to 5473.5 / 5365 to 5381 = 153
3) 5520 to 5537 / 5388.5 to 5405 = 164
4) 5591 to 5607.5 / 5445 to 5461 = 34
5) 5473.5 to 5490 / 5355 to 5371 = 12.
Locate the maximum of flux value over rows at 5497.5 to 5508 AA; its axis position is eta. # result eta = 5499.43 AA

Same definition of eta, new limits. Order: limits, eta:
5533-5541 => 5540.10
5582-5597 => 5595.23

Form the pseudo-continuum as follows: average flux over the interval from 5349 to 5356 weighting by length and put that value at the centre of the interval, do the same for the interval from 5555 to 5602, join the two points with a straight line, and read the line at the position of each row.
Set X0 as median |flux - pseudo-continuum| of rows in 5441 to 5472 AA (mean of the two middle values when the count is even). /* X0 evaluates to 0.51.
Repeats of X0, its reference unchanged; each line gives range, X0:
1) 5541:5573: 0.28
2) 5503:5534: 0.48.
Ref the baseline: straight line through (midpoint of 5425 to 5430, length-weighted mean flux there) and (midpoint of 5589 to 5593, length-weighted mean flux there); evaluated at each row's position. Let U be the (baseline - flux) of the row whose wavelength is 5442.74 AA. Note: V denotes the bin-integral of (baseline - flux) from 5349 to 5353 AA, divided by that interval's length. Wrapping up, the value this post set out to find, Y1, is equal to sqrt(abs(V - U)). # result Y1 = 0.96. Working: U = -0.98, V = -0.05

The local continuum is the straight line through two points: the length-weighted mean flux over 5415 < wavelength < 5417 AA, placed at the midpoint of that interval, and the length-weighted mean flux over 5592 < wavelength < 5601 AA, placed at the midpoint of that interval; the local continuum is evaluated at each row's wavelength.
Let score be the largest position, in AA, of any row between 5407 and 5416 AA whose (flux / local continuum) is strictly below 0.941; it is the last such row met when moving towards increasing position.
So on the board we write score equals 5415.24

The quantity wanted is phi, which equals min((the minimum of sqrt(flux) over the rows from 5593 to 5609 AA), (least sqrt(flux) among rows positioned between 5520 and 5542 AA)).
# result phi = 2.71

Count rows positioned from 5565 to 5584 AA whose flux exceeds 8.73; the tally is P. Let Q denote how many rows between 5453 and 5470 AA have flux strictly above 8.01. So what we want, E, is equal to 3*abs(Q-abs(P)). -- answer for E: 24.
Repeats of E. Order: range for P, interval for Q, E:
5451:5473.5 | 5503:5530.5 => 27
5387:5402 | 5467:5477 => 21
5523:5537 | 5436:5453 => 21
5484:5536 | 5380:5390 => 36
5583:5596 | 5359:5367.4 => 15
